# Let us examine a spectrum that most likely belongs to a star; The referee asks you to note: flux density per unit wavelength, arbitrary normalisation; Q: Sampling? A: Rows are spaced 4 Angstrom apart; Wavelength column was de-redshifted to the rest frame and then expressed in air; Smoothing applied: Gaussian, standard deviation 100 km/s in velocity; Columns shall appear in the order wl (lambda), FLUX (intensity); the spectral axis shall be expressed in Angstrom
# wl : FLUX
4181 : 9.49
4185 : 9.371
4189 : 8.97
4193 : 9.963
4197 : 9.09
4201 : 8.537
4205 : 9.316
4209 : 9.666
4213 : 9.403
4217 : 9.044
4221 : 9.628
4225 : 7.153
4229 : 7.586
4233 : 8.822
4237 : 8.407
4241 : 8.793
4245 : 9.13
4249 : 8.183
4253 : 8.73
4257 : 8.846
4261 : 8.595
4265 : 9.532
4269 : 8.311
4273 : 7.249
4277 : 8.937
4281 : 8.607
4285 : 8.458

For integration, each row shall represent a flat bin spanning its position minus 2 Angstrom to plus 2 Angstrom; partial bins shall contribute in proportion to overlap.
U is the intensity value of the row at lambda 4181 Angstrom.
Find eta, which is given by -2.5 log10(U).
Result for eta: -2.44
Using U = 9.49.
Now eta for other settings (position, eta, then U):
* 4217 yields -2.39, 9.044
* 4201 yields -2.33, 8.537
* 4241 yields -2.36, 8.793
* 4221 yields -2.46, 9.628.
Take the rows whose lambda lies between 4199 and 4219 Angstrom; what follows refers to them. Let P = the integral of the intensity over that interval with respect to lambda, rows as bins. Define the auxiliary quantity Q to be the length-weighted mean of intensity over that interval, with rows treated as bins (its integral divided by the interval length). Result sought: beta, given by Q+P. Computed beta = 193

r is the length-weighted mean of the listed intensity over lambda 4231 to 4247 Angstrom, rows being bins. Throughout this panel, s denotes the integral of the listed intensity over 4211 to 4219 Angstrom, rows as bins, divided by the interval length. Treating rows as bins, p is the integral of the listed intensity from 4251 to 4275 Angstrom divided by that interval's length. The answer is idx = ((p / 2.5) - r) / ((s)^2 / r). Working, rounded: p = 8.54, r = 8.8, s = 9.22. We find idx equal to -0.55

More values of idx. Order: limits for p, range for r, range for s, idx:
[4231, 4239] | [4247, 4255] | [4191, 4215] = -0.49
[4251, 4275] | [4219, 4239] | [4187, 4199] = -0.47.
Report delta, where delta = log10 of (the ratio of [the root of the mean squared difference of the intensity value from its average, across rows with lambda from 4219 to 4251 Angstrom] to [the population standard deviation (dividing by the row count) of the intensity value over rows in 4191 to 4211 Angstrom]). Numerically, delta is 0.19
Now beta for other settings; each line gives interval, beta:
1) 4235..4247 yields 114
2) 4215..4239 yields 211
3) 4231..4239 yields 78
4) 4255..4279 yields 214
